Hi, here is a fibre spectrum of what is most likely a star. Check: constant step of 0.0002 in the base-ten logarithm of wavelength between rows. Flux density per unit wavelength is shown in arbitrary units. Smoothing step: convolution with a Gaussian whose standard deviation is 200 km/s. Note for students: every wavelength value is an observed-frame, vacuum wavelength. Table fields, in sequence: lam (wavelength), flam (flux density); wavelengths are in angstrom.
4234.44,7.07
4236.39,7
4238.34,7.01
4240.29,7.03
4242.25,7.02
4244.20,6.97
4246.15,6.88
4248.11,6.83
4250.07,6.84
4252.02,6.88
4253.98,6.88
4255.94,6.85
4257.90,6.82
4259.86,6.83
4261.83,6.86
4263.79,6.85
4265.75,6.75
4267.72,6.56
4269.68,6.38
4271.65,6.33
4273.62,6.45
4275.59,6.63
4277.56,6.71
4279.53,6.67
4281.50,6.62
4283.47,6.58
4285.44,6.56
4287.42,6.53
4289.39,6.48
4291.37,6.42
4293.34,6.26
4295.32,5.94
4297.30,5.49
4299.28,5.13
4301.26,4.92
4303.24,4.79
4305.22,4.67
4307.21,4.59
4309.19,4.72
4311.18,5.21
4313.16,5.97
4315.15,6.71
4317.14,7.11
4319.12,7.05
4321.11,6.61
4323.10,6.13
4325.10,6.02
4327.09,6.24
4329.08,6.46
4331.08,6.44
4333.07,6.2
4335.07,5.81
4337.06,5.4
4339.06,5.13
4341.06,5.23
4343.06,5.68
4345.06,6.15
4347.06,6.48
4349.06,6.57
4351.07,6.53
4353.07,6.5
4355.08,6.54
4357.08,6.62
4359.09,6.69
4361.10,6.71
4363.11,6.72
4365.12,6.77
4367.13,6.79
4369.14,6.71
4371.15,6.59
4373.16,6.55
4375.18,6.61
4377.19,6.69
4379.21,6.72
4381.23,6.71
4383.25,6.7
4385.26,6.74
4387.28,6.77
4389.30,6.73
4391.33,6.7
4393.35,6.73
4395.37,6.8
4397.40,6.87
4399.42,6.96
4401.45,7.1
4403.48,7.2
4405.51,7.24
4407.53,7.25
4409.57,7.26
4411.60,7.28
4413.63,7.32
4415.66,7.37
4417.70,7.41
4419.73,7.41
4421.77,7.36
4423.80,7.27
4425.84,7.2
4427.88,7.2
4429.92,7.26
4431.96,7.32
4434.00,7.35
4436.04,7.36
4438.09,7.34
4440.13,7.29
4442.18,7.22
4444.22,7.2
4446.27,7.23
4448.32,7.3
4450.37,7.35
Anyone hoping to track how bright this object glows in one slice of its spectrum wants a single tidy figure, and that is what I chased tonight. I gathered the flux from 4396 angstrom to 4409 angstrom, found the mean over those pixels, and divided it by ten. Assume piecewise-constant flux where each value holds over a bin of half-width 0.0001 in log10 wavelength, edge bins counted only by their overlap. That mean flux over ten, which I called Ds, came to 0.710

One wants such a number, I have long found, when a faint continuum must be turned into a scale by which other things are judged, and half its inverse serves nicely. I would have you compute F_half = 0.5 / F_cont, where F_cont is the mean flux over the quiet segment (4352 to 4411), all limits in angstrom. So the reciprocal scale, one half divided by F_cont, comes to 0.0736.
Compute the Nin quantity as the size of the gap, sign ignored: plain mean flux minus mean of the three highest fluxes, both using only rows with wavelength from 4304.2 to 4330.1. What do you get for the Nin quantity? 1.0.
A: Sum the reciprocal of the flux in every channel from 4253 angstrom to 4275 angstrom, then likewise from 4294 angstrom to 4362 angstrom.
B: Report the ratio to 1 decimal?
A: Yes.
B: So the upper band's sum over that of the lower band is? 3.5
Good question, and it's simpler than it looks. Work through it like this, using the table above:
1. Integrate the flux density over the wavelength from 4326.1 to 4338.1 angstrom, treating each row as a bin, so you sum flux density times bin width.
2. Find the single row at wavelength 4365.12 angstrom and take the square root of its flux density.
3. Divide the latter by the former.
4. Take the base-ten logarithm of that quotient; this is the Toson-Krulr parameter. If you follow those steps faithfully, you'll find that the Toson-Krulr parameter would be -1.45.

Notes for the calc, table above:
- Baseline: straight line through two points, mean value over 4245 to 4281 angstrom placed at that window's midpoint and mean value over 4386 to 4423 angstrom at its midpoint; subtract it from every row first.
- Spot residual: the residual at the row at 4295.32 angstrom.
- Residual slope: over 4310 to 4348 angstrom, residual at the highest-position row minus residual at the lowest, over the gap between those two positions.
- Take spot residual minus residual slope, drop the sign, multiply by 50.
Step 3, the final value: 45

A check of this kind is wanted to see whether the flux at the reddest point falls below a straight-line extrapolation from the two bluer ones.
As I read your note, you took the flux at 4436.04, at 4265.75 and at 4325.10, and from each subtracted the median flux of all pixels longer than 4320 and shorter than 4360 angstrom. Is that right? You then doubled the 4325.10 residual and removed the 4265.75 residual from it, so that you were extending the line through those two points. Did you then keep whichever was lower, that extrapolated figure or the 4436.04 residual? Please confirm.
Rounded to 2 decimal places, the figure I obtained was -1.05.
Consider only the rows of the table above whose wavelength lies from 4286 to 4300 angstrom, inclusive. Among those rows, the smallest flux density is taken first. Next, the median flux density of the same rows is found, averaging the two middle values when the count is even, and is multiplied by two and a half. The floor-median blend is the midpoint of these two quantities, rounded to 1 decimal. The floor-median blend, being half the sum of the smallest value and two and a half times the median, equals 10.4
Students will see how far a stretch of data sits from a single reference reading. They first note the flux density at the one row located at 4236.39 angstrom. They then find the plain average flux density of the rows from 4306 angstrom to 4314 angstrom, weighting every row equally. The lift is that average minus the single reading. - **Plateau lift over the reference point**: -1.9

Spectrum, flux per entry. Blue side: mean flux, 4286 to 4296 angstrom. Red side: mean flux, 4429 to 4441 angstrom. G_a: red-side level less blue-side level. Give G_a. 1.0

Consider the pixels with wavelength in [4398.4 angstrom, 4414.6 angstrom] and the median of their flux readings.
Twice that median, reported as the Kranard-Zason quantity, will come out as 14.5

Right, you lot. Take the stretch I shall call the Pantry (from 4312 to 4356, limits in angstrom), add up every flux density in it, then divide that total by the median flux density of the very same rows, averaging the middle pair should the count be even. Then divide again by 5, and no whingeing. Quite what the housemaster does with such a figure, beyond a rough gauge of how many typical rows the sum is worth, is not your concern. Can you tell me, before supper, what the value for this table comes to 4.32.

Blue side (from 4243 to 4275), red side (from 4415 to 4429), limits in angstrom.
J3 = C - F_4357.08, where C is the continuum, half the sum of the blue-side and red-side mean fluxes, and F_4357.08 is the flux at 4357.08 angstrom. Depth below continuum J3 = 0.41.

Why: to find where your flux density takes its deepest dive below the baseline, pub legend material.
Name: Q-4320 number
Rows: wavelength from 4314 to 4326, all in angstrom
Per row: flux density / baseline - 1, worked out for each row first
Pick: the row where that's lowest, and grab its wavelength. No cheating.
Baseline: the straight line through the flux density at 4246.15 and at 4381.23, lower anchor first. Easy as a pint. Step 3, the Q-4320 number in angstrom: 4325.10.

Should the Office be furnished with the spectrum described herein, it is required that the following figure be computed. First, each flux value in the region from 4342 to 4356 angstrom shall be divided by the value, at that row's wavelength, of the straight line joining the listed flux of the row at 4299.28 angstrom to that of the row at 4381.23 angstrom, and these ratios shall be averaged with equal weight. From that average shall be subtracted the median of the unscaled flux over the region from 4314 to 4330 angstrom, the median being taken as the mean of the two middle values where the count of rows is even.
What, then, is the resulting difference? -5.5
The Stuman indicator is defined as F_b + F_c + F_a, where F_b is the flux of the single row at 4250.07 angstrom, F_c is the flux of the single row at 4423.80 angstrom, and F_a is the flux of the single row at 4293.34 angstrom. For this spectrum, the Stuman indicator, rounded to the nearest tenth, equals 20.4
